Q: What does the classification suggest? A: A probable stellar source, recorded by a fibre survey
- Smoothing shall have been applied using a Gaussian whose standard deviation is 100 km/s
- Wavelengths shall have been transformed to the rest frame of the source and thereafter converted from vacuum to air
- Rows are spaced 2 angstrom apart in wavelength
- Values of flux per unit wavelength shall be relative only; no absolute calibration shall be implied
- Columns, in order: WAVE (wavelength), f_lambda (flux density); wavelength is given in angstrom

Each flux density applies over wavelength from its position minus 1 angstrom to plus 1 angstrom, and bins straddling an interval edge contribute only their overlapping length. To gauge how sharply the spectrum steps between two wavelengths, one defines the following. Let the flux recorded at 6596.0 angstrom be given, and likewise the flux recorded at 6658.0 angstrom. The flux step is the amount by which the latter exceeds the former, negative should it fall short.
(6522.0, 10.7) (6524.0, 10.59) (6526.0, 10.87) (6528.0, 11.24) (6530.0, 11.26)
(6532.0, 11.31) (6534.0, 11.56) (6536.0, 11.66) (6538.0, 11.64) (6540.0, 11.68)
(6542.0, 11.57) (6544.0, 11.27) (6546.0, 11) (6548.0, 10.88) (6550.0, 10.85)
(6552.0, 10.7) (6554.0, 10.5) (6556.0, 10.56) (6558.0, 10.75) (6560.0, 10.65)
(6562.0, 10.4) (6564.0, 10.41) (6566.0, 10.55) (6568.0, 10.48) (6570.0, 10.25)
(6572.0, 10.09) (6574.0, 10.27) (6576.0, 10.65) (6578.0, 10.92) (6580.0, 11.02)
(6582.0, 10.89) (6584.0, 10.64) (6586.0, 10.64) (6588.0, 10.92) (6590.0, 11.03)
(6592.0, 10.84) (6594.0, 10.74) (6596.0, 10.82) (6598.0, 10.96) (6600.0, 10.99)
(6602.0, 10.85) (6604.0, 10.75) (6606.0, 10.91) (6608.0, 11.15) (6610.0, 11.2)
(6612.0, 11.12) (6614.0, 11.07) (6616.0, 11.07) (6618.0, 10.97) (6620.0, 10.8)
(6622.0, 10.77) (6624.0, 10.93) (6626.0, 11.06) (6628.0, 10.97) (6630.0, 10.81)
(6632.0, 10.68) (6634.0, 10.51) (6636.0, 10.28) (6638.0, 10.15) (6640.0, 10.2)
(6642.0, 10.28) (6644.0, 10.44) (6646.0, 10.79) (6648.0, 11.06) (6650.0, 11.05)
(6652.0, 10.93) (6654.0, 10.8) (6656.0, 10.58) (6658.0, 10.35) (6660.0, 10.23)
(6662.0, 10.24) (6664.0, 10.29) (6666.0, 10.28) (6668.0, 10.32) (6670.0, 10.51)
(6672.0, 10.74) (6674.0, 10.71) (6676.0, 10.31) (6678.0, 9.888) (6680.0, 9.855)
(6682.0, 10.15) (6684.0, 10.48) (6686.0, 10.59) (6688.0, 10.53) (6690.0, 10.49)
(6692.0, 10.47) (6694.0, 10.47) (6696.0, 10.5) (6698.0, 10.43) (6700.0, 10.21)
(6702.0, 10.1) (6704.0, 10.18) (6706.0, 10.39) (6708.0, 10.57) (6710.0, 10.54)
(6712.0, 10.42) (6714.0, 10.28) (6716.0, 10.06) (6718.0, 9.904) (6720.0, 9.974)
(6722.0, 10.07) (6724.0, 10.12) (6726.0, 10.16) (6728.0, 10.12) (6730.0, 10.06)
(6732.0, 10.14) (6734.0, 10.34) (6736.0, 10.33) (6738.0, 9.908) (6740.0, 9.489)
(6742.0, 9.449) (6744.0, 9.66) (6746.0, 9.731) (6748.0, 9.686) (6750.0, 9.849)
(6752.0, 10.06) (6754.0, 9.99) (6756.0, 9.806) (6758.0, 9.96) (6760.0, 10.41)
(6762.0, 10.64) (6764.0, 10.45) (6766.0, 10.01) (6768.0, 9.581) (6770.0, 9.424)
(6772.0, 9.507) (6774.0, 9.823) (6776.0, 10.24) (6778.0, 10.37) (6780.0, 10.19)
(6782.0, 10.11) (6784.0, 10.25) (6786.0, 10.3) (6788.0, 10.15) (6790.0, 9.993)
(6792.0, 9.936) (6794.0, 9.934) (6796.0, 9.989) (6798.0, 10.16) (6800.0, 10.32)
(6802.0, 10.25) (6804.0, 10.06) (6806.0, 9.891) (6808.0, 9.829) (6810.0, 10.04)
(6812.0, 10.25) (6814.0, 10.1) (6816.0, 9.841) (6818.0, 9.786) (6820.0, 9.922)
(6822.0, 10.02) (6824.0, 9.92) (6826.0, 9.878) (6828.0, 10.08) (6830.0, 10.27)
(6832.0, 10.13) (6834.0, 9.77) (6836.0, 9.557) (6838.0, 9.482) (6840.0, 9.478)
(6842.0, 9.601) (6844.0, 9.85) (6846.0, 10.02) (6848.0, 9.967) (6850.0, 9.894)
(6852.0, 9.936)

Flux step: -0.5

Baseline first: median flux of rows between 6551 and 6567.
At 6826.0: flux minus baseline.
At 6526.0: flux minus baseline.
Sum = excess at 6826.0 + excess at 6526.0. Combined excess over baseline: -0.36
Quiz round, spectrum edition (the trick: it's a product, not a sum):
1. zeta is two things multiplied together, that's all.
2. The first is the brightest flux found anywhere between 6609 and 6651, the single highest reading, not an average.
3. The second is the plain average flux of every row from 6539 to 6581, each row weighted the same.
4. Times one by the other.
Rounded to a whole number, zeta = 120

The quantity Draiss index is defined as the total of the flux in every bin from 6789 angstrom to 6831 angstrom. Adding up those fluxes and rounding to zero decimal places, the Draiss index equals 210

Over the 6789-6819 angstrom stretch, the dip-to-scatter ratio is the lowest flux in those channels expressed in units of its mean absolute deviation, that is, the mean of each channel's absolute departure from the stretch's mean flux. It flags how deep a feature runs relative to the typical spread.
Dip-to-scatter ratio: 73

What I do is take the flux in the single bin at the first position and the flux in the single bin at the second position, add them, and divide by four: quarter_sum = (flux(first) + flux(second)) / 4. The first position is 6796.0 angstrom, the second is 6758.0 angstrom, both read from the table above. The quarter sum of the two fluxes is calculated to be 4.99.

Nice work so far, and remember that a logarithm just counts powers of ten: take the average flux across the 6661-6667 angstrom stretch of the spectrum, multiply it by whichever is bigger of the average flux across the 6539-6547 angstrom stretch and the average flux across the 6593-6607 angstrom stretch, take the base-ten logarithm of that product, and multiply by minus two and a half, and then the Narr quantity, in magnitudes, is -5.17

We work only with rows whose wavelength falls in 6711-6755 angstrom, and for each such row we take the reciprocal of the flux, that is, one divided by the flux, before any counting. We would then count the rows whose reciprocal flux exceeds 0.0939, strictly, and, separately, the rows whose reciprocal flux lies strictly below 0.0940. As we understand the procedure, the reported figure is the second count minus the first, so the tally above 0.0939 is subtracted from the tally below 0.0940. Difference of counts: -22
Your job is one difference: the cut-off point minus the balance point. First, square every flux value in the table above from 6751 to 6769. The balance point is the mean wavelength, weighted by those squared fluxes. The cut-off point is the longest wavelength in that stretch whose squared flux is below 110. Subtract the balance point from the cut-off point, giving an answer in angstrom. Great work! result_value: 8.0 angstrom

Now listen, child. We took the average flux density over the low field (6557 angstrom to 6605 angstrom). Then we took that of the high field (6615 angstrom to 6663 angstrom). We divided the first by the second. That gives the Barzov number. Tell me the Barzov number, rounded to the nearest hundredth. 1.00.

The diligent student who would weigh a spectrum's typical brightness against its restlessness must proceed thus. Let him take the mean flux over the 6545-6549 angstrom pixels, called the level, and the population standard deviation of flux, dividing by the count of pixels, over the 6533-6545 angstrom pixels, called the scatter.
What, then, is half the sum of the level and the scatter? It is 5.54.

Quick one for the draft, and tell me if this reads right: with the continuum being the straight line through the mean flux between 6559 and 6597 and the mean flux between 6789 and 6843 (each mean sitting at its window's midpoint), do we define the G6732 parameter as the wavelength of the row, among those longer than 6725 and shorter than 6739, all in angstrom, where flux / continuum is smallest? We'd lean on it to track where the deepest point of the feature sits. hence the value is 6738.0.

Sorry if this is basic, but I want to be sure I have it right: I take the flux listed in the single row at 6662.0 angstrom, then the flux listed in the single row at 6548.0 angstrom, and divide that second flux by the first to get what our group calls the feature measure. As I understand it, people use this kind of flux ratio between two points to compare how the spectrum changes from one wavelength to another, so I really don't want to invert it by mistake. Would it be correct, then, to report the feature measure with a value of 1.06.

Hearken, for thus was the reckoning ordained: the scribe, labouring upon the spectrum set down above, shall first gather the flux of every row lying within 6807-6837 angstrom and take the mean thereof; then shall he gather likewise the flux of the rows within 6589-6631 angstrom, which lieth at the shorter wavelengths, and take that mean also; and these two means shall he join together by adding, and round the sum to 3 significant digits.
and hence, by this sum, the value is 20.9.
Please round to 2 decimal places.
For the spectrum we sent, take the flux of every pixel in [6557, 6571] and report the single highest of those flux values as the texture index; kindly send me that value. 10.75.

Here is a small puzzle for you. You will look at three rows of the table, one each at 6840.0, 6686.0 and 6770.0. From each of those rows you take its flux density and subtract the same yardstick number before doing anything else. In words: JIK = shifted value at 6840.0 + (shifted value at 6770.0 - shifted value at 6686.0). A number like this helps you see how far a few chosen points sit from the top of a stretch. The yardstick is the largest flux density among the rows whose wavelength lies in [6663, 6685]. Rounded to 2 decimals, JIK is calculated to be -2.43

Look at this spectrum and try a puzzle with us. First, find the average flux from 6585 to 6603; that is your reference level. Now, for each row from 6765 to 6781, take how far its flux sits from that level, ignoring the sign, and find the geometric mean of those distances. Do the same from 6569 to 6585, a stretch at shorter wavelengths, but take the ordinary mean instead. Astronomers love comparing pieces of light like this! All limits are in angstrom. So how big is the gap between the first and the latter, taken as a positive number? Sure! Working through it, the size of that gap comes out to 0.58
